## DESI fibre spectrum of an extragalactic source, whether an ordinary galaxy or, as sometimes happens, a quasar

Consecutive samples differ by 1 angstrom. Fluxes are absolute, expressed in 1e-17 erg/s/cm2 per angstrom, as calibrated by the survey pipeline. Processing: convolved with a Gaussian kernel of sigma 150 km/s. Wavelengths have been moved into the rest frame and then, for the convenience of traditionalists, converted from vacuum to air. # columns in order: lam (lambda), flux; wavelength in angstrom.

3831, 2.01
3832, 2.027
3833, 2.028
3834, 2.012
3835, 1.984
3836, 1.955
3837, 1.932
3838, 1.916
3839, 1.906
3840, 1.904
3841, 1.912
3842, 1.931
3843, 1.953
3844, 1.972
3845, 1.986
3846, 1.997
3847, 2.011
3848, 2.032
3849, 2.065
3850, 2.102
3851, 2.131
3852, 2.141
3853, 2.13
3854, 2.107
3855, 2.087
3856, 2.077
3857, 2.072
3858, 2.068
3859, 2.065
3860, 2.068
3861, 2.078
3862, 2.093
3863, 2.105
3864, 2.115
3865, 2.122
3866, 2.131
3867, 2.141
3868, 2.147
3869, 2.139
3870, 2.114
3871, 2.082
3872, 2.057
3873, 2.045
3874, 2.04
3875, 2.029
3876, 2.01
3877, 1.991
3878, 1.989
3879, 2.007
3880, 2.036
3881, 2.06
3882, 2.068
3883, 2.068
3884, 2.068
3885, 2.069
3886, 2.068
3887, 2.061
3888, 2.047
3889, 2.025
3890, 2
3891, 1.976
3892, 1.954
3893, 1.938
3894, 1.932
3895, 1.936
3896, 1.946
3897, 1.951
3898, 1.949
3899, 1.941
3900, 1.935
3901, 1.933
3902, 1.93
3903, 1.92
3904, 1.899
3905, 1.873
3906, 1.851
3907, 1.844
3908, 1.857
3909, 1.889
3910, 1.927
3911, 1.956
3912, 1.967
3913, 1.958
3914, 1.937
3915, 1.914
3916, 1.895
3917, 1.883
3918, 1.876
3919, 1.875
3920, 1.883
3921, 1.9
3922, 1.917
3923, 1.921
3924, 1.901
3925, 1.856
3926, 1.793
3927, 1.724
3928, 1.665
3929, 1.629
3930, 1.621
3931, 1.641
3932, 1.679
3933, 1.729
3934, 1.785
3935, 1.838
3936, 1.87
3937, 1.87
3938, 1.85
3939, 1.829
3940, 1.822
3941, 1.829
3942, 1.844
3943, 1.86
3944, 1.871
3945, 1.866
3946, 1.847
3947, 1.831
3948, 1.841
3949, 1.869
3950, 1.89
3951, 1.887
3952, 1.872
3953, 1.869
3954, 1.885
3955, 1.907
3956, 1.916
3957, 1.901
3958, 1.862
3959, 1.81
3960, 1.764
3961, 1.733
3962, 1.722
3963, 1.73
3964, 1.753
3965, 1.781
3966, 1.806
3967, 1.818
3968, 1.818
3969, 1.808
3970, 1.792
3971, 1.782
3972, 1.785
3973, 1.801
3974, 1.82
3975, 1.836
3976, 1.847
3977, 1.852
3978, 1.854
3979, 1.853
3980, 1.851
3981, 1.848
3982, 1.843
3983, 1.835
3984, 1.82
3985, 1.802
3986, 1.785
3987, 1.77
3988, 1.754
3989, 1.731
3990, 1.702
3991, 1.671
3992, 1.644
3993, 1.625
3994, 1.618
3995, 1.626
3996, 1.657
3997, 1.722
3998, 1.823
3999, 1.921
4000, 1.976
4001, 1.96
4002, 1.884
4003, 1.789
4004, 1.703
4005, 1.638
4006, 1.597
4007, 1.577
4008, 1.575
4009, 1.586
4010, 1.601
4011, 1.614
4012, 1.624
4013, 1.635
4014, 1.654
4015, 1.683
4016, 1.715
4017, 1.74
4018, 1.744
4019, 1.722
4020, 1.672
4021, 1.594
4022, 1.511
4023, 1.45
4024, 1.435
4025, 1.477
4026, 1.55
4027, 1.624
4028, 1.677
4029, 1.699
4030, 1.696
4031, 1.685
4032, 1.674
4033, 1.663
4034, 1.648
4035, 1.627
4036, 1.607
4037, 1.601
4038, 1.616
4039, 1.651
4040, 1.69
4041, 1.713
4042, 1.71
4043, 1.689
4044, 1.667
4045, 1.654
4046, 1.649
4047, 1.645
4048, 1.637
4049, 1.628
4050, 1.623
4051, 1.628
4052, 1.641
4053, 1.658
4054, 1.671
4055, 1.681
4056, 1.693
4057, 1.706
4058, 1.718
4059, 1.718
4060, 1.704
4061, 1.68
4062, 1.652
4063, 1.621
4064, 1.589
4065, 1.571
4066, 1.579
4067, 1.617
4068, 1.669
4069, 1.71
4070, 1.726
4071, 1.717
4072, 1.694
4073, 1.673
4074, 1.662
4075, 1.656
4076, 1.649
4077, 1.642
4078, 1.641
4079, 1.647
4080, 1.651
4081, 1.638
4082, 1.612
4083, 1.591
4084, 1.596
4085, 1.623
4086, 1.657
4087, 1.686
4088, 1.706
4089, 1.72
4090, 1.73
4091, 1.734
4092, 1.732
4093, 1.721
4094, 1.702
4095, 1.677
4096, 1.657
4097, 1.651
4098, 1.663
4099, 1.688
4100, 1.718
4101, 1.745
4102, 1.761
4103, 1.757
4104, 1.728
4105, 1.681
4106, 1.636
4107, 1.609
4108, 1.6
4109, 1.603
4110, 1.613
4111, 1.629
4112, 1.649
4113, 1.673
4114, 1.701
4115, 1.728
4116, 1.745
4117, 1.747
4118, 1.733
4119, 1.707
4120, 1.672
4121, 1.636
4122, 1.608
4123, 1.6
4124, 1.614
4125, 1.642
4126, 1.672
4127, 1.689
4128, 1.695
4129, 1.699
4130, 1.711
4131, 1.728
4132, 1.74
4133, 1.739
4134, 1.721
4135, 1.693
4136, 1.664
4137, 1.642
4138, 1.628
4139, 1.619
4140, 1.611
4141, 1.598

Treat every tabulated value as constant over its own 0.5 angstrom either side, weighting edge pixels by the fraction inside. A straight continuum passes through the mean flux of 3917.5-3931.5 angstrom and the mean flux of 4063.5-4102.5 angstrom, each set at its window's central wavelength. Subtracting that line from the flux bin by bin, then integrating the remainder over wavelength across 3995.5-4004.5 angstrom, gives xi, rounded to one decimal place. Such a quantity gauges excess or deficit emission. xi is 0.8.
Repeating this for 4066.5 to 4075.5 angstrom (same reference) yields 0.0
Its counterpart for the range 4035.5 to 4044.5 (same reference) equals -0.4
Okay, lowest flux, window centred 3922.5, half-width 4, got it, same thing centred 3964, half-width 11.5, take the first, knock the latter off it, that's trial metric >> 0.07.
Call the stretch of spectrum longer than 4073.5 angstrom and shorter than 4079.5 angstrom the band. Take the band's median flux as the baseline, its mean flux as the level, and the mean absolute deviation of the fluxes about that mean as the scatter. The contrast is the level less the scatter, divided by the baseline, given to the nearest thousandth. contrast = 0.997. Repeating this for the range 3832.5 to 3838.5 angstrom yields 0.982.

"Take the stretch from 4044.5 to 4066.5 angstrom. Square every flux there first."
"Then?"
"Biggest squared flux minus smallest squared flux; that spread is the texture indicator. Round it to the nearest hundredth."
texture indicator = 0.48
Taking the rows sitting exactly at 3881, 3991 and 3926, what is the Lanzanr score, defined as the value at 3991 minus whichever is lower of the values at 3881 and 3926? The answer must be -0.12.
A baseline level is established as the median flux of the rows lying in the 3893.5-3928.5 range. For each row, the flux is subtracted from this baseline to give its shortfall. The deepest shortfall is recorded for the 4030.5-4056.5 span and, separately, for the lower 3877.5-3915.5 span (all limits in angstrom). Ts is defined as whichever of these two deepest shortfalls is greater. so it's 0.313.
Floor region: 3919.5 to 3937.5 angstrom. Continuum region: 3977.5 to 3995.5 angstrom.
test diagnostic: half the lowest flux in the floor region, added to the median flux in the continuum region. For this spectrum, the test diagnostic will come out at 2.59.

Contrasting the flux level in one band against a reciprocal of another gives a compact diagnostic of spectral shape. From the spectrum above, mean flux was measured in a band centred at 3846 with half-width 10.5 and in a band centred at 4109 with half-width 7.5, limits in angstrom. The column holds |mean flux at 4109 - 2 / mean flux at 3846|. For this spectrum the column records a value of 0.68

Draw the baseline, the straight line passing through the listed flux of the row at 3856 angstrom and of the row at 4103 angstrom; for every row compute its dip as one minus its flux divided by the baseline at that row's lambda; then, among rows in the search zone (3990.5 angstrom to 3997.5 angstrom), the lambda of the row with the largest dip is 3994 angstrom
